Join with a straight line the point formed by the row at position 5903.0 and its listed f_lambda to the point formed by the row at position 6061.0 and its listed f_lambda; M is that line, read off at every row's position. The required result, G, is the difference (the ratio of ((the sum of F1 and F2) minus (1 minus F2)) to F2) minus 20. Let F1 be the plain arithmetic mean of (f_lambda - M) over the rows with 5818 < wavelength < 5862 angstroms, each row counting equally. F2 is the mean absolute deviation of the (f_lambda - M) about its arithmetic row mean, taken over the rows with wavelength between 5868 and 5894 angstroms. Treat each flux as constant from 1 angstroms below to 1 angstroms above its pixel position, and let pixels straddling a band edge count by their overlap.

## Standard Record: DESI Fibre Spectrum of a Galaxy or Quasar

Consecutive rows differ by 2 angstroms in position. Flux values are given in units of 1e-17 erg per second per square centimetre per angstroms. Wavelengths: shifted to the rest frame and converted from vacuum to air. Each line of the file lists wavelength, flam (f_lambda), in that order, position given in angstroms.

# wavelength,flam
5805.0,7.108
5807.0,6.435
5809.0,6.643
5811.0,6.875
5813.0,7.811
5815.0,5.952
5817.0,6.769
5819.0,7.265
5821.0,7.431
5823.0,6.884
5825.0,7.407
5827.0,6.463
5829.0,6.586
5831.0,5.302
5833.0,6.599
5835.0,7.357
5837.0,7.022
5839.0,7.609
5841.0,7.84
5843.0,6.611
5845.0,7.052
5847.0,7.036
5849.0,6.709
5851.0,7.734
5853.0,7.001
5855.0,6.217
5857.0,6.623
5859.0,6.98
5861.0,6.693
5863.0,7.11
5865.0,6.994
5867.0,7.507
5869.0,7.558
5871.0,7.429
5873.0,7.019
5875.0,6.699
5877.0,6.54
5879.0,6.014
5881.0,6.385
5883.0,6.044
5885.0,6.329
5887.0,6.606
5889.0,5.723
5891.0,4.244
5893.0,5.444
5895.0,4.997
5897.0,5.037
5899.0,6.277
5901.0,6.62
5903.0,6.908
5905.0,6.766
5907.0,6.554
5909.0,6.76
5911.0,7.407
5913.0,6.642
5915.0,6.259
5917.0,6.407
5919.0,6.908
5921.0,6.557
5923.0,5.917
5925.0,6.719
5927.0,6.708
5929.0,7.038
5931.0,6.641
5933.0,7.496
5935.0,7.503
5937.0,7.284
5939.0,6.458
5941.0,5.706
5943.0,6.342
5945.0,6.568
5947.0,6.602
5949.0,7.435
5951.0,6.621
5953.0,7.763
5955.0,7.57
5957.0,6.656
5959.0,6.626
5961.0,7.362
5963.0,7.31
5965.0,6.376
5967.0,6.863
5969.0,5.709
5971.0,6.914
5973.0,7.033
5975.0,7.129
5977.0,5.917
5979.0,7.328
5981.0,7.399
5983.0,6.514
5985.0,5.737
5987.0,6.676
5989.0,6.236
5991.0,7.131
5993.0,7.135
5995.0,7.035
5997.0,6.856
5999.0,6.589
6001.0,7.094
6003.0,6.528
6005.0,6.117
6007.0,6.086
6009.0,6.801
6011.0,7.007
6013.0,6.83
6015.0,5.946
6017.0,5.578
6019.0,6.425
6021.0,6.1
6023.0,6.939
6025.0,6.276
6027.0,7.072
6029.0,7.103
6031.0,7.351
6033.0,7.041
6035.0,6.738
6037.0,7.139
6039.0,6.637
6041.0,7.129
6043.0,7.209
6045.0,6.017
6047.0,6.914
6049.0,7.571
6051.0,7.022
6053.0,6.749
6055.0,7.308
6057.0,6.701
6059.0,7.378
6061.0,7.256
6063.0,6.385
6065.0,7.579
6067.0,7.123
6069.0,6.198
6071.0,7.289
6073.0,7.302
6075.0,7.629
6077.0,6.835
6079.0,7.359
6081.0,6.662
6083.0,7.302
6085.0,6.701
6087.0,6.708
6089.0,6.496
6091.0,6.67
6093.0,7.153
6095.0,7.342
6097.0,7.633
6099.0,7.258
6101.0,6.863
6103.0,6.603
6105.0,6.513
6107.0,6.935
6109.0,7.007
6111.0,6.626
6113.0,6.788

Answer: -19.3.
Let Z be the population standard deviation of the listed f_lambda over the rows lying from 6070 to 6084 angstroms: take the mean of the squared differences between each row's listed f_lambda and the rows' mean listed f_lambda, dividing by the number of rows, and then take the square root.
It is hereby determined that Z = 0.31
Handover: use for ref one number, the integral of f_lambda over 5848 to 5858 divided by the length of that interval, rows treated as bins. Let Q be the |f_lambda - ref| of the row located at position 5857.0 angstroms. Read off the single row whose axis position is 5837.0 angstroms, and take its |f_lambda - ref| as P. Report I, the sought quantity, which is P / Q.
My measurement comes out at 0.7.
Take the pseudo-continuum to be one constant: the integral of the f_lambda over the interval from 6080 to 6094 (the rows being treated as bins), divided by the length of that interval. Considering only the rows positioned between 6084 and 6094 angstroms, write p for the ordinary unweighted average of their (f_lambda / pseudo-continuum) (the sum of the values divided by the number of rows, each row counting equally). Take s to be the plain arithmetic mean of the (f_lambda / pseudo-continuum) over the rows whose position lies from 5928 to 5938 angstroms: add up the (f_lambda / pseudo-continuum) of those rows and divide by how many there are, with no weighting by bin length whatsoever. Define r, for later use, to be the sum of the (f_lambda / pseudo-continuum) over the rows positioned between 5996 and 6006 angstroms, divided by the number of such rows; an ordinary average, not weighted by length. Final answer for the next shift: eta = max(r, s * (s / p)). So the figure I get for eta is 1.13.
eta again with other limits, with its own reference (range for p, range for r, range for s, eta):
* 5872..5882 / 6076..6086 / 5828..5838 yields 1.02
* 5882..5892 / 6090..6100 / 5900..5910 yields 1.15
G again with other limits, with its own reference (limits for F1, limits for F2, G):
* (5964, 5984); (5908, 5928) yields -22.9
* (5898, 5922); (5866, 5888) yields -20.6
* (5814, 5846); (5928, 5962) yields -19.8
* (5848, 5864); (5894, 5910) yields -19.5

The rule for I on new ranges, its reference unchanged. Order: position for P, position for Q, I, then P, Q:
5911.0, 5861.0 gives 3.4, 0.6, 0.2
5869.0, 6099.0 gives 1.7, 0.7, 0.4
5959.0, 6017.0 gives 0.2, 0.2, 1.3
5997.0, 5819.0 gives 0.0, 0.0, 0.4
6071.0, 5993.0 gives 1.6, 0.4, 0.3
